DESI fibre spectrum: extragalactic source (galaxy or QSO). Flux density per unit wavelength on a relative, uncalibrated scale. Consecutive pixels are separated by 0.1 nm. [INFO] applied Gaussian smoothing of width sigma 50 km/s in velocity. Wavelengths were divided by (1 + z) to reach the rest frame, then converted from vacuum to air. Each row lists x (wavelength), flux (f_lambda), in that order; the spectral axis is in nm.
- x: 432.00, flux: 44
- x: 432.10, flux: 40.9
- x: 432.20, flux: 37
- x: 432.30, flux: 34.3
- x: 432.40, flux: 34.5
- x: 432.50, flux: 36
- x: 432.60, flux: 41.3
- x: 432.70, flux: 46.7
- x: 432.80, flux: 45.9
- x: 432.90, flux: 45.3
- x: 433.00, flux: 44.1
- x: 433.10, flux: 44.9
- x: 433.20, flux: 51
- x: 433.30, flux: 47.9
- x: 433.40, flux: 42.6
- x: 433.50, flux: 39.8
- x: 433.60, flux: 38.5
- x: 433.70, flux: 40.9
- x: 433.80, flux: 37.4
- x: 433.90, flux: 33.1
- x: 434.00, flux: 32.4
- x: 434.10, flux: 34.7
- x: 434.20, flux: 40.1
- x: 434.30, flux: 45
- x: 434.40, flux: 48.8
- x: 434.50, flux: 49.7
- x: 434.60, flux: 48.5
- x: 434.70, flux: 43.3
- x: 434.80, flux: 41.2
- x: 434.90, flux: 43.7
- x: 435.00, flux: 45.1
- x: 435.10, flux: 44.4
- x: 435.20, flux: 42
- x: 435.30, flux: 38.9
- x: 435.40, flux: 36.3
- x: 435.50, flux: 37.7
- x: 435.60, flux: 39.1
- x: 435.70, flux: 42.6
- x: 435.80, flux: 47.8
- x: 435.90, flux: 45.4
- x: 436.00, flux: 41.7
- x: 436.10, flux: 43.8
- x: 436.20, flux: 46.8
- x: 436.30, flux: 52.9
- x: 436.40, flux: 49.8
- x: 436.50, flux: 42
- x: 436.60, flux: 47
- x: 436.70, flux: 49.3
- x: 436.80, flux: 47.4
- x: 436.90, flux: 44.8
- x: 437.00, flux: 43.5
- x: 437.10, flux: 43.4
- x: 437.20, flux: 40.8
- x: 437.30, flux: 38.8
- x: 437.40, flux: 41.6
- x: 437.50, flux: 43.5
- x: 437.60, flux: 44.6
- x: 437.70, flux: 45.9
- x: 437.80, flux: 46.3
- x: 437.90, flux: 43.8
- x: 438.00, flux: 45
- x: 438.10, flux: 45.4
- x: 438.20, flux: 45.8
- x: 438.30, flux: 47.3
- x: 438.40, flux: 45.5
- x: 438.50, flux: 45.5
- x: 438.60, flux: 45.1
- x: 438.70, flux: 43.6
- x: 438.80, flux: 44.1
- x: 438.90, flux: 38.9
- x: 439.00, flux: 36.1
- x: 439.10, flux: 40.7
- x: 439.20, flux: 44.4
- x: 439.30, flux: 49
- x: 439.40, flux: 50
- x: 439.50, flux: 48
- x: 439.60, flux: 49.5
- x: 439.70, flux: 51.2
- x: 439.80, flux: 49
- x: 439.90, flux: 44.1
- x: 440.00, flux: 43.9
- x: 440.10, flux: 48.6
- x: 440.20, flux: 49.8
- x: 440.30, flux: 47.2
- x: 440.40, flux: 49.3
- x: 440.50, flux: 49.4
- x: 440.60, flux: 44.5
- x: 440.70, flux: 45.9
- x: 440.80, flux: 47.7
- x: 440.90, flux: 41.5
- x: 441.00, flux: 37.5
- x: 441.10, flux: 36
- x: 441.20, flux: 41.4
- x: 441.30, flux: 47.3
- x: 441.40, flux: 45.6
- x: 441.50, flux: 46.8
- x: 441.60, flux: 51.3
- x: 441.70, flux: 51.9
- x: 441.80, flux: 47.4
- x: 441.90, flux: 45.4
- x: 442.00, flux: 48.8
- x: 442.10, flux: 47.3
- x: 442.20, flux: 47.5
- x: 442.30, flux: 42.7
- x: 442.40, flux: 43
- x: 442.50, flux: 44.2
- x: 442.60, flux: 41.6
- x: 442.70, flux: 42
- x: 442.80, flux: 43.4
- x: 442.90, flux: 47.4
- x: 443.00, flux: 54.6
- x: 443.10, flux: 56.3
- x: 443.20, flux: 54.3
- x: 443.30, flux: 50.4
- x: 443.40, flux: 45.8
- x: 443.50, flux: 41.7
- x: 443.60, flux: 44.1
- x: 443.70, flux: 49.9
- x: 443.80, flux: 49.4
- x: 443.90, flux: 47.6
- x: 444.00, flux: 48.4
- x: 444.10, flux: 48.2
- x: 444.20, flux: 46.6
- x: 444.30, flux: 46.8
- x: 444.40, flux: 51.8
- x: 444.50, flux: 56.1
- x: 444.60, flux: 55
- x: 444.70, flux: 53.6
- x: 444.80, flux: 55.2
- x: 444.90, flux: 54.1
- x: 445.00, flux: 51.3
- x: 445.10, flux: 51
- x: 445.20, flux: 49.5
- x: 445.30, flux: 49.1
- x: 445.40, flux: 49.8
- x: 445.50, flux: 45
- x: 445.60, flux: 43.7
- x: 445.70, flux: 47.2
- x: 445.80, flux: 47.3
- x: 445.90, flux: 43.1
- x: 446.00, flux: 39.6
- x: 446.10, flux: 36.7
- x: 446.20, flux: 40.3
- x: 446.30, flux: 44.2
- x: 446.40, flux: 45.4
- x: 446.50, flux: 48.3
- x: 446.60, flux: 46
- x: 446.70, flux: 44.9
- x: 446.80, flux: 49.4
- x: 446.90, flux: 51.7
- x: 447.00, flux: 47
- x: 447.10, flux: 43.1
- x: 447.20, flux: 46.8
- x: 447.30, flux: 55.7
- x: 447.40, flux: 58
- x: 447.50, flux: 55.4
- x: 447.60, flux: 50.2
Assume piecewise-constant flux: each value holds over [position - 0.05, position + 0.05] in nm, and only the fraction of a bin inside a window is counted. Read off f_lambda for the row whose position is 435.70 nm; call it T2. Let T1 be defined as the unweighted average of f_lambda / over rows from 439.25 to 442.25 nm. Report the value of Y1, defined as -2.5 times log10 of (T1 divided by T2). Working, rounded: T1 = 46.8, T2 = 42.6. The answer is -0.10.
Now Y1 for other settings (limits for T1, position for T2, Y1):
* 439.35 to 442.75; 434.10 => -0.31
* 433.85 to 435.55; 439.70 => 0.23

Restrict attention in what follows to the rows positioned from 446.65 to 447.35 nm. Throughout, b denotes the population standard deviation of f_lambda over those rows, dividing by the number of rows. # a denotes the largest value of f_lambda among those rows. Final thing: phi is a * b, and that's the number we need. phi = 221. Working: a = 55.7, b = 4.0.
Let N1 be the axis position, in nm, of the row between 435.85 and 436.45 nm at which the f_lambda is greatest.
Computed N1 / 436.30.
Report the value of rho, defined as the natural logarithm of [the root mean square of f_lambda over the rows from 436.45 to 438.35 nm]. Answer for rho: 3.80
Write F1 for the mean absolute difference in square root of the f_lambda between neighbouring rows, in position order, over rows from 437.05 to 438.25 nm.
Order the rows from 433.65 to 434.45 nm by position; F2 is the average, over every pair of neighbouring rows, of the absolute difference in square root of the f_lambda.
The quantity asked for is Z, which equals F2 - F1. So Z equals 0.17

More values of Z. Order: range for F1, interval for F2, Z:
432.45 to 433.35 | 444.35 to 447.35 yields -0.02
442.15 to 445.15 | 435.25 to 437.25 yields 0.06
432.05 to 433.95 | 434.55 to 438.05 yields -0.02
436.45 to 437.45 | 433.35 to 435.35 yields 0.04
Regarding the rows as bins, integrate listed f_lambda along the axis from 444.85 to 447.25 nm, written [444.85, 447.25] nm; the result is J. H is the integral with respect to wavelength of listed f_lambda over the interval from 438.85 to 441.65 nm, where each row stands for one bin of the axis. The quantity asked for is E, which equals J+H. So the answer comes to 239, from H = 127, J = 111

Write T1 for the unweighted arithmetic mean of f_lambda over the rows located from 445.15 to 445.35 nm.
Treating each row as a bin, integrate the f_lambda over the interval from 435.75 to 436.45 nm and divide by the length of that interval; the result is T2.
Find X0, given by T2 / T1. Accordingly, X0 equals 0.95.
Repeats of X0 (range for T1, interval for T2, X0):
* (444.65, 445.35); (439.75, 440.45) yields 0.91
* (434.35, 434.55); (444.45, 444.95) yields 1.11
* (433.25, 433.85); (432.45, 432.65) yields 0.94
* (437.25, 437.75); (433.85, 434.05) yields 0.76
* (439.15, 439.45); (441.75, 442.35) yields 0.97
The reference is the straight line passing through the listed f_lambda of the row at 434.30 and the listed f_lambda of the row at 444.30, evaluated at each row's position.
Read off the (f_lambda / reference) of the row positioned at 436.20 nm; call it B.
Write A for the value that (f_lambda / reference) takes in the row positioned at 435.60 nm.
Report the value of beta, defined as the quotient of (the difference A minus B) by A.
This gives -0.19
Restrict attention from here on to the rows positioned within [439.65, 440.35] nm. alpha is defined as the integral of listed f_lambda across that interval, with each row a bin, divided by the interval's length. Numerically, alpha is 48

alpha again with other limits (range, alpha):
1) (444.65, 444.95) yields 54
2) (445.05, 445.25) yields 50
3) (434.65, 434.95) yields 43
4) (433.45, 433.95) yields 38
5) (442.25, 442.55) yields 43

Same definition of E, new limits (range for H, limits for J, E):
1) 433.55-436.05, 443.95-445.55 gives 185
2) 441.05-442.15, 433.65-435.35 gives 122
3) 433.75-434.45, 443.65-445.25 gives 109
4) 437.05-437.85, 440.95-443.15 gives 135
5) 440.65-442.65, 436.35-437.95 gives 161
